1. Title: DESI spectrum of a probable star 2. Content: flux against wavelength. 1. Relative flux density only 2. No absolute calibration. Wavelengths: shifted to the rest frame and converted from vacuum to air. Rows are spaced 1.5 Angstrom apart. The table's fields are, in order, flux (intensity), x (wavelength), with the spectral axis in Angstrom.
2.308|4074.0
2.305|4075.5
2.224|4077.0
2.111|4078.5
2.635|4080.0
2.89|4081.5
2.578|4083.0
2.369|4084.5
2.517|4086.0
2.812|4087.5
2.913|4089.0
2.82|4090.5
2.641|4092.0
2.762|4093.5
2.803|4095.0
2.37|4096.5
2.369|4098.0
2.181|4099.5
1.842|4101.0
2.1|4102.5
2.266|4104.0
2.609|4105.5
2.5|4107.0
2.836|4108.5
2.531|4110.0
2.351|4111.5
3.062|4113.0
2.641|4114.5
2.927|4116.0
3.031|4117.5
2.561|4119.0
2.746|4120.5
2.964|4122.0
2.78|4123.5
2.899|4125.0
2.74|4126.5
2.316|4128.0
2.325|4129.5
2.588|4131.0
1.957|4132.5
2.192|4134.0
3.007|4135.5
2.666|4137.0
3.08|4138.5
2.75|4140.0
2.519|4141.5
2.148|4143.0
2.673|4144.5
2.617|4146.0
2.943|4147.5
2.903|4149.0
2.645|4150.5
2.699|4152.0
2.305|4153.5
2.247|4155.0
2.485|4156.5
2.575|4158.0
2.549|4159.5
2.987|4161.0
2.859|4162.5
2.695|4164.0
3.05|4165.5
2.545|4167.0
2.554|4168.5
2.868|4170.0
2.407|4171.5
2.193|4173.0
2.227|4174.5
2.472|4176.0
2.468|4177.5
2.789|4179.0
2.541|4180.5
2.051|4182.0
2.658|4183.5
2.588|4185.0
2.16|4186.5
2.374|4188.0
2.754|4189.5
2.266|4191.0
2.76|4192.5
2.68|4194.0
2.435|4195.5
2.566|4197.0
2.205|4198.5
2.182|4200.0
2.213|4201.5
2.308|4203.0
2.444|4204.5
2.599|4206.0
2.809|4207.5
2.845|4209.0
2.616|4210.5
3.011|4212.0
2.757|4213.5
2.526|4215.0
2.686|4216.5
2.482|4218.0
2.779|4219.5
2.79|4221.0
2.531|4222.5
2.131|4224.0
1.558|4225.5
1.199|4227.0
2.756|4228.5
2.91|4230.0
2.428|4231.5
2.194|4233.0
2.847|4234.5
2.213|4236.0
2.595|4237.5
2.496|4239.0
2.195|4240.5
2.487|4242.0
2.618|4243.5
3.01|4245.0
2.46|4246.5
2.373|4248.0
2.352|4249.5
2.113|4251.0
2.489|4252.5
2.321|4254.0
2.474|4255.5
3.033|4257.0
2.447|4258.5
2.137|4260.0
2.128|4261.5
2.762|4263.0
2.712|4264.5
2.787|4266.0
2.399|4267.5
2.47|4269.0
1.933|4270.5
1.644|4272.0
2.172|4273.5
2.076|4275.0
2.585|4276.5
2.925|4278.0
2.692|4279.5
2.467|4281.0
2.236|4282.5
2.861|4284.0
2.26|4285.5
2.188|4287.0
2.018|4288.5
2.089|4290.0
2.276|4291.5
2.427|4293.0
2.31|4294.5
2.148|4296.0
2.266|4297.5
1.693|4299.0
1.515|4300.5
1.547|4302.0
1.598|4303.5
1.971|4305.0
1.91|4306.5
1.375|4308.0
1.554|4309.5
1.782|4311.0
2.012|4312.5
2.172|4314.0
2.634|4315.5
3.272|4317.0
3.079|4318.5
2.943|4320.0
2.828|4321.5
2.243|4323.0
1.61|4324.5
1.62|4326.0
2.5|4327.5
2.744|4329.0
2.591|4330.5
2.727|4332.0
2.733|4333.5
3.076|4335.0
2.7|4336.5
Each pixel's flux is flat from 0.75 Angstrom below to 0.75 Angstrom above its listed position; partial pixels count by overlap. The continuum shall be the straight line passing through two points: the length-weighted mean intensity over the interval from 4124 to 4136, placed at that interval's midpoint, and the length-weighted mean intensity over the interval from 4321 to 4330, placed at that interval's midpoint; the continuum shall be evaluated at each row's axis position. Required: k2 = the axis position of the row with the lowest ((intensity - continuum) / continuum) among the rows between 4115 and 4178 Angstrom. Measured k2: 4132.5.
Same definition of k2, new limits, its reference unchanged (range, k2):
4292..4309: 4308.0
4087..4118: 4101.0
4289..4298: 4290.0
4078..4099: 4078.5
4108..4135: 4132.5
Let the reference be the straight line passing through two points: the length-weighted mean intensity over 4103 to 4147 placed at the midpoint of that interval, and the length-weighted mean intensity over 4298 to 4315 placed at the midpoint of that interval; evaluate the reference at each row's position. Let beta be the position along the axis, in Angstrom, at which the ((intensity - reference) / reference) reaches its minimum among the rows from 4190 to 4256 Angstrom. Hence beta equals 4227.0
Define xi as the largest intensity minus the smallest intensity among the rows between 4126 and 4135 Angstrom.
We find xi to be 0.78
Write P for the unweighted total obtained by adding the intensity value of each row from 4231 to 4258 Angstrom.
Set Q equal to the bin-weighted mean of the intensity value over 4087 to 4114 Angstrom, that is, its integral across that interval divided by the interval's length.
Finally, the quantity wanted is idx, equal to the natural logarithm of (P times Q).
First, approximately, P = 44.7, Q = 2.54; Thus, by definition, 4.73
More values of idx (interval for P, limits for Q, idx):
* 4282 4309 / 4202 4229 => 4.51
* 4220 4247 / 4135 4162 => 4.75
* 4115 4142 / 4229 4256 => 4.78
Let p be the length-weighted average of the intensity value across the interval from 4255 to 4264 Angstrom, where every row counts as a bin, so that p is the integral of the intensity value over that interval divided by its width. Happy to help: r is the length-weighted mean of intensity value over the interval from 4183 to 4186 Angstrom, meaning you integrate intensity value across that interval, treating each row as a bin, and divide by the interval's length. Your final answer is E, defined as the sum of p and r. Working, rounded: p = 2.50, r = 2.58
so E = 5.08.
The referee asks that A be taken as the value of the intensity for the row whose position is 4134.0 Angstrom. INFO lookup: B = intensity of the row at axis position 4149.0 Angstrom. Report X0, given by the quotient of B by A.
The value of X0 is 1.32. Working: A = 2.192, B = 2.903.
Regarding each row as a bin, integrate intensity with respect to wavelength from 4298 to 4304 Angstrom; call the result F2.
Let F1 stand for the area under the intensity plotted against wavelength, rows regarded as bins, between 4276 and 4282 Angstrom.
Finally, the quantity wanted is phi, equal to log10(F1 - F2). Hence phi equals 0.8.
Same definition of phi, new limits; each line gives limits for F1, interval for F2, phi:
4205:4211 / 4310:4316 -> 0.6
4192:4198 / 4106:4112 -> -0.9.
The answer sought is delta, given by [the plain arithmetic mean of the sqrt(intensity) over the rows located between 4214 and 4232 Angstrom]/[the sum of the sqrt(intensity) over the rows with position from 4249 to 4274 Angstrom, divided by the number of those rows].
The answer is 1.00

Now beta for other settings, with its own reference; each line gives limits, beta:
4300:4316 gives 4308.0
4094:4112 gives 4101.0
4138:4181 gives 4143.0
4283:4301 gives 4300.5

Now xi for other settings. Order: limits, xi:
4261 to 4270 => 0.66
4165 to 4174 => 0.86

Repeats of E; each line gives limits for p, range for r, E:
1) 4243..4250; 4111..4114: 5.30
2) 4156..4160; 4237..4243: 4.98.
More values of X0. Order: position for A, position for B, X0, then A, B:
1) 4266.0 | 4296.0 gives 0.77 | 2.787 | 2.148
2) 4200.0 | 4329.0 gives 1.26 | 2.182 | 2.744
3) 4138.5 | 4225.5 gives 0.51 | 3.08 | 1.558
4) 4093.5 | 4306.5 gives 0.69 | 2.762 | 1.91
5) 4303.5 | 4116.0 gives 1.83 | 1.598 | 2.927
